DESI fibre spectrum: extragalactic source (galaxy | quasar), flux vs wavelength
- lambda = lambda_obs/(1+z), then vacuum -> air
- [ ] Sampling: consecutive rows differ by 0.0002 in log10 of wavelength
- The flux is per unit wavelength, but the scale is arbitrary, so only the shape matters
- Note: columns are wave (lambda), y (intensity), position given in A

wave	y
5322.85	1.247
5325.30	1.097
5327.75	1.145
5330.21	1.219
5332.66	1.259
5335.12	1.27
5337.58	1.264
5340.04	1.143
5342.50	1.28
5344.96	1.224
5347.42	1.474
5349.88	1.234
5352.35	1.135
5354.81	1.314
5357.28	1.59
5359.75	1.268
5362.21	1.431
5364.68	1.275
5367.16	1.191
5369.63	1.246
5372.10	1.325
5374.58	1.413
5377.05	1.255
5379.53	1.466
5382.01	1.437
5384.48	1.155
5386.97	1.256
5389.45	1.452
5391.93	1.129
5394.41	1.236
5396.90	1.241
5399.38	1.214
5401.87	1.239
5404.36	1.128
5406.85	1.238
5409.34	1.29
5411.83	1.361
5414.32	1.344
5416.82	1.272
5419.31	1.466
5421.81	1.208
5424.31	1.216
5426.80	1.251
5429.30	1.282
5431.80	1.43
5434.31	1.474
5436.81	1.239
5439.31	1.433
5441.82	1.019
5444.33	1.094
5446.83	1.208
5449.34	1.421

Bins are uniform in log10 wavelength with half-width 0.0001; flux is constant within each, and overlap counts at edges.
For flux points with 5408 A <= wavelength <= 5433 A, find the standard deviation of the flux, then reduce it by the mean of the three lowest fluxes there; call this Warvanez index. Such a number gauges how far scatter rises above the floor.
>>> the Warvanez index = -1.14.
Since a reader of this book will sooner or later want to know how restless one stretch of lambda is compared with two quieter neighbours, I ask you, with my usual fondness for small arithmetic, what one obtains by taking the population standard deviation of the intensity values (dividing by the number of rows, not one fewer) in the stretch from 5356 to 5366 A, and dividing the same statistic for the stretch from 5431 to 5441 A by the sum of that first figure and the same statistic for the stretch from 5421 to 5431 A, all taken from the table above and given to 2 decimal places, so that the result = 0.56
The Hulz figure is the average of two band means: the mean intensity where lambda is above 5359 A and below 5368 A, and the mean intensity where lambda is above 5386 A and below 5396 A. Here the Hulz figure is 1.28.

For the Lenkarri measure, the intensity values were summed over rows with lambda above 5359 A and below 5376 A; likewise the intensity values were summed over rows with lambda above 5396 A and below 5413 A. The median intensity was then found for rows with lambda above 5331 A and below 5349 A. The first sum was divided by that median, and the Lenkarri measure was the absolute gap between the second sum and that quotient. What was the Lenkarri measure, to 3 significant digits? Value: 1.47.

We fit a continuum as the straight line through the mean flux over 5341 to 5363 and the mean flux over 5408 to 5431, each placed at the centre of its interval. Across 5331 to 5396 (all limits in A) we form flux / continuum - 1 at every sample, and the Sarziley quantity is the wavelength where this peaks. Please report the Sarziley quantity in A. 5357.28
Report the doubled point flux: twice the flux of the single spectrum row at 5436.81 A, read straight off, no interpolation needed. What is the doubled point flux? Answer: 2.5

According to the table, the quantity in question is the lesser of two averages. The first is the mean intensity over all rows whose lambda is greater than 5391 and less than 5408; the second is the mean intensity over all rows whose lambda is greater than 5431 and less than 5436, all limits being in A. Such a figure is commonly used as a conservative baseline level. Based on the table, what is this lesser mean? 1.20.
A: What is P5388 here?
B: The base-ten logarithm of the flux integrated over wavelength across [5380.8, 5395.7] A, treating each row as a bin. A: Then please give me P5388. 1.28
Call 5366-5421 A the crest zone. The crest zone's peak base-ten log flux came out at 0.17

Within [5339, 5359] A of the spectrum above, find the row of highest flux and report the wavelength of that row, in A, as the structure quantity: 5357.28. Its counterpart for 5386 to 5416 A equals 5389.45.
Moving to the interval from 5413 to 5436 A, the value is 5434.31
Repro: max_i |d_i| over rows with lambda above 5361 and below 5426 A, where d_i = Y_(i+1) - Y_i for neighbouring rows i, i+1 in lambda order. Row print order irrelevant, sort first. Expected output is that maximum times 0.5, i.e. 0.16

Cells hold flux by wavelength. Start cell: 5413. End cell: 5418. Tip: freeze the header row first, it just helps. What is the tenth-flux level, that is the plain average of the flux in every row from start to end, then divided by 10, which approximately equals 0.131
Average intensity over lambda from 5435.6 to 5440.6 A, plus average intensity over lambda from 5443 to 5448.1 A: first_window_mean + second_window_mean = 2.49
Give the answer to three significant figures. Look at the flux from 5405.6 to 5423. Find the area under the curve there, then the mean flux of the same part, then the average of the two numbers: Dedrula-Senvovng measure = 12.1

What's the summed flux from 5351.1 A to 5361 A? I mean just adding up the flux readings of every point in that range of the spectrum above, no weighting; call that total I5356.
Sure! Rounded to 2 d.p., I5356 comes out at 5.31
